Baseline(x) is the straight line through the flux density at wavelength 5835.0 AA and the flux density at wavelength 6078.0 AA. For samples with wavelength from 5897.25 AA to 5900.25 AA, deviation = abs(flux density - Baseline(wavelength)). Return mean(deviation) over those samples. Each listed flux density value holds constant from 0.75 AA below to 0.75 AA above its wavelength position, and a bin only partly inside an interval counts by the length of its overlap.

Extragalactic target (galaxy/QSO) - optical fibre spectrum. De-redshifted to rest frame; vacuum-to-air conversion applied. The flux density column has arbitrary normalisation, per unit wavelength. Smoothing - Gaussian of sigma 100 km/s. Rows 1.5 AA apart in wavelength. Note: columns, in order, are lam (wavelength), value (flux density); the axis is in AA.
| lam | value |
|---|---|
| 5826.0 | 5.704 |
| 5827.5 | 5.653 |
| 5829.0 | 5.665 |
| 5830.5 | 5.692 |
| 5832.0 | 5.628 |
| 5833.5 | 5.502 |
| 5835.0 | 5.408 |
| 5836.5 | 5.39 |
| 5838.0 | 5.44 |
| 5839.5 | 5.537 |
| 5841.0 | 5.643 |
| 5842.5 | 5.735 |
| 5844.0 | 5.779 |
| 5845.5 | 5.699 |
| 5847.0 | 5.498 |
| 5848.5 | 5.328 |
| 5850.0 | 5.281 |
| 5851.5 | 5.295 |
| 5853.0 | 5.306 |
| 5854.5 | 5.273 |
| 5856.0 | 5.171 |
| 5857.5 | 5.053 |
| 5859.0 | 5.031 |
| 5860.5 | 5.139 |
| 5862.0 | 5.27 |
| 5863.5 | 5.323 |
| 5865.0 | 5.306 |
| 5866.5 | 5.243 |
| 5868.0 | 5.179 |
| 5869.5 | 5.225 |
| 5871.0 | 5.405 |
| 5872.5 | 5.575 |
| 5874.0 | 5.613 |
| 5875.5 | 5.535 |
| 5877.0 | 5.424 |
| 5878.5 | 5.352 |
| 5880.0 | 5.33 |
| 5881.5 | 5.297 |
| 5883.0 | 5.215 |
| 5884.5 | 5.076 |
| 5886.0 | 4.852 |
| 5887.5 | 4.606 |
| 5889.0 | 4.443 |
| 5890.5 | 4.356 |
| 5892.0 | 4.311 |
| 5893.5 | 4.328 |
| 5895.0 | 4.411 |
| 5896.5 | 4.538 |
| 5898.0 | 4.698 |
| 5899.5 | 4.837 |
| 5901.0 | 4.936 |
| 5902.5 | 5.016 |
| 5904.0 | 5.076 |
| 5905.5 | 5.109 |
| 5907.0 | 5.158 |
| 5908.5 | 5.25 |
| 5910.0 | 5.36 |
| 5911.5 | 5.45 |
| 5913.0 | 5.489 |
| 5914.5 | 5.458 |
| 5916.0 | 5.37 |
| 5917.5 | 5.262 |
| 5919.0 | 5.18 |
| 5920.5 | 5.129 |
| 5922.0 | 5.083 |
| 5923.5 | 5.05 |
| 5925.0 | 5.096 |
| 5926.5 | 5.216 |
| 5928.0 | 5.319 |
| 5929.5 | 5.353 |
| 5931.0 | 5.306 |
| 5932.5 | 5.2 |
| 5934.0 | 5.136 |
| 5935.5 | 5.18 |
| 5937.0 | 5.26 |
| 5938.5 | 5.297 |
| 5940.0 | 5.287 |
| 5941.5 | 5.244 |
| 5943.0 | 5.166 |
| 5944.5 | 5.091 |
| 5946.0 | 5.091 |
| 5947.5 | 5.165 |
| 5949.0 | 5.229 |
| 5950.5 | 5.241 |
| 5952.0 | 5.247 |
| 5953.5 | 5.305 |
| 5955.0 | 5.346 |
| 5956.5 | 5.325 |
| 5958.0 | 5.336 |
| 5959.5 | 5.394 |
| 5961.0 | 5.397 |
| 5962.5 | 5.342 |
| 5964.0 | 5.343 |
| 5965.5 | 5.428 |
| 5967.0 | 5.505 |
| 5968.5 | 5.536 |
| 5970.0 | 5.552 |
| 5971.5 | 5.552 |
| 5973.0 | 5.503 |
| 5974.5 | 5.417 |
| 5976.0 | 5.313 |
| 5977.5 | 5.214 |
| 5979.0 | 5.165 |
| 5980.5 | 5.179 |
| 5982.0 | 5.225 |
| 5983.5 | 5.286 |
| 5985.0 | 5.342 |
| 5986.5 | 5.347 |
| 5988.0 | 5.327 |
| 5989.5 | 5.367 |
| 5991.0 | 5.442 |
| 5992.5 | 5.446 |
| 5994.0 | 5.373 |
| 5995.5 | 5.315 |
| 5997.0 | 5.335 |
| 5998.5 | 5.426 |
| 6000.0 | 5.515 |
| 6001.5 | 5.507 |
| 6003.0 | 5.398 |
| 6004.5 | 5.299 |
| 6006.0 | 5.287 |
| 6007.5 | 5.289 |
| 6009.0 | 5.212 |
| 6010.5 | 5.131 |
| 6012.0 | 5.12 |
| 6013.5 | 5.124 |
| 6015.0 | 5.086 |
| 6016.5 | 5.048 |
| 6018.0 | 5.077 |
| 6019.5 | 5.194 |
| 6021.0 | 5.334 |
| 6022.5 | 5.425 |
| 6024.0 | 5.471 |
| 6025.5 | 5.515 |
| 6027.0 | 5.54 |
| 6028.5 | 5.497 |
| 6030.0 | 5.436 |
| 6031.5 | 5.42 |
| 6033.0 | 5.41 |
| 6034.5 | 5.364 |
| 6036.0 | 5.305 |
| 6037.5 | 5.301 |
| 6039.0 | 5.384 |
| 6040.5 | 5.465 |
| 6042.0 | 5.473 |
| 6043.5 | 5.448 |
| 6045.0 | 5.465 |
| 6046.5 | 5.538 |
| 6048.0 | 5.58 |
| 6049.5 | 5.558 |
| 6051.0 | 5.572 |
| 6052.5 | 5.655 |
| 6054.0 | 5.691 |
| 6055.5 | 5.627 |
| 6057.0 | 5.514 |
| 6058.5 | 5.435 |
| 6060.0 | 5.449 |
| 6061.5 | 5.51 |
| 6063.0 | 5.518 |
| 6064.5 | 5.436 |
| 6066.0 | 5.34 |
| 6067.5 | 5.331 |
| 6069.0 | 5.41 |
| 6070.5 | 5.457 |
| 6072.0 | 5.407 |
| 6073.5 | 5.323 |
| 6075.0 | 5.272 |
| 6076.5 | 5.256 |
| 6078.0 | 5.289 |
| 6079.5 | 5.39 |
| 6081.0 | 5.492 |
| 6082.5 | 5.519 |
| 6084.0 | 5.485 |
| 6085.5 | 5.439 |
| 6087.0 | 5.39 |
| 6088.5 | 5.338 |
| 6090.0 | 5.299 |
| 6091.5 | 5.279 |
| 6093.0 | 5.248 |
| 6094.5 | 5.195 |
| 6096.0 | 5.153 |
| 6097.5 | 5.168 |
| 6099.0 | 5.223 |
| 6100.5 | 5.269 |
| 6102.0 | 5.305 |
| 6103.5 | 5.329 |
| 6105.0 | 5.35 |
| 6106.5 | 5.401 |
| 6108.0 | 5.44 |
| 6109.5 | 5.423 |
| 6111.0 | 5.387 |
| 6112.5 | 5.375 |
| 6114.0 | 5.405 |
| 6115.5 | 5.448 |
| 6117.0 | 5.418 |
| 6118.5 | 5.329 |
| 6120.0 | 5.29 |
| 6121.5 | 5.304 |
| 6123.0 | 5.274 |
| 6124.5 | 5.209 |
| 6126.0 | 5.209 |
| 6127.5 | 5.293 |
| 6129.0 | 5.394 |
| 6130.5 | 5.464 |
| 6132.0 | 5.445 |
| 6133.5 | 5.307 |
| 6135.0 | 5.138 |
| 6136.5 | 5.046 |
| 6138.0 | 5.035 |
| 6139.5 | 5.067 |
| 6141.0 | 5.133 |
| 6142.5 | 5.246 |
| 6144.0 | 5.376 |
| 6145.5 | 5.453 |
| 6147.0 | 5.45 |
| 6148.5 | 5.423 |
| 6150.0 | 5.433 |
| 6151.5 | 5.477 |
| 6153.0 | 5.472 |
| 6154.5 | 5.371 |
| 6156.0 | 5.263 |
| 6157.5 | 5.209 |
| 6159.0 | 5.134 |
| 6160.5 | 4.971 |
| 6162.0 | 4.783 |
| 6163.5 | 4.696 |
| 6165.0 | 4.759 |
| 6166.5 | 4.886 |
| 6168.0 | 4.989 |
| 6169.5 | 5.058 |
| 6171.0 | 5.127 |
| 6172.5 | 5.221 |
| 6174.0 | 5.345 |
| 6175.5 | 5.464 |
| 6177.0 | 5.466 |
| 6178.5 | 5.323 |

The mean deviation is 0.61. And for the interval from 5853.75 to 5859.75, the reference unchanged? 0.27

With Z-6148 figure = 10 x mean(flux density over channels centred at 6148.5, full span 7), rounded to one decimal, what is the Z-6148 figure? 54.5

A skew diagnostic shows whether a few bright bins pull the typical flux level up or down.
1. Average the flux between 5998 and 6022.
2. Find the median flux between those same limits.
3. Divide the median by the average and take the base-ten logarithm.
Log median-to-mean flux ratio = -0.0003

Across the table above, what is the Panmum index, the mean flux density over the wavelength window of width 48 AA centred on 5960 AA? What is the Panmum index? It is 5.31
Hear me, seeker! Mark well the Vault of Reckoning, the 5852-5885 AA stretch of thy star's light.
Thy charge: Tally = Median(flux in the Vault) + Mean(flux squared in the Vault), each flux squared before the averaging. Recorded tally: 33.3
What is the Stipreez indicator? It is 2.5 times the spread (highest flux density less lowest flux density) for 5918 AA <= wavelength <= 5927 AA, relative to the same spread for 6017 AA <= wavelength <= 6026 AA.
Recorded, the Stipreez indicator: 0.9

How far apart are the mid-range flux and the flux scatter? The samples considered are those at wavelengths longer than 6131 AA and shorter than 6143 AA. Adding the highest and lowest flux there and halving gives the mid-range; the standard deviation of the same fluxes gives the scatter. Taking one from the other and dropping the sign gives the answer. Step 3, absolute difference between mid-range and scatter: 5.10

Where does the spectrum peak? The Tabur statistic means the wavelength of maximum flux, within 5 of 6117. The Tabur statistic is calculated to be 6115.5 AA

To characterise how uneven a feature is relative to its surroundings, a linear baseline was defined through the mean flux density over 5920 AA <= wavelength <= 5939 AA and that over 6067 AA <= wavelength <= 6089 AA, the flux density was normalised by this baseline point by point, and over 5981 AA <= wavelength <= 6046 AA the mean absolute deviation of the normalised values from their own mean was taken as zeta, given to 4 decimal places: 0.0189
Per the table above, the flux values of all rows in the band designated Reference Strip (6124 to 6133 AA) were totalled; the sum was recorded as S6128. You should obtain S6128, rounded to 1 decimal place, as 32.0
